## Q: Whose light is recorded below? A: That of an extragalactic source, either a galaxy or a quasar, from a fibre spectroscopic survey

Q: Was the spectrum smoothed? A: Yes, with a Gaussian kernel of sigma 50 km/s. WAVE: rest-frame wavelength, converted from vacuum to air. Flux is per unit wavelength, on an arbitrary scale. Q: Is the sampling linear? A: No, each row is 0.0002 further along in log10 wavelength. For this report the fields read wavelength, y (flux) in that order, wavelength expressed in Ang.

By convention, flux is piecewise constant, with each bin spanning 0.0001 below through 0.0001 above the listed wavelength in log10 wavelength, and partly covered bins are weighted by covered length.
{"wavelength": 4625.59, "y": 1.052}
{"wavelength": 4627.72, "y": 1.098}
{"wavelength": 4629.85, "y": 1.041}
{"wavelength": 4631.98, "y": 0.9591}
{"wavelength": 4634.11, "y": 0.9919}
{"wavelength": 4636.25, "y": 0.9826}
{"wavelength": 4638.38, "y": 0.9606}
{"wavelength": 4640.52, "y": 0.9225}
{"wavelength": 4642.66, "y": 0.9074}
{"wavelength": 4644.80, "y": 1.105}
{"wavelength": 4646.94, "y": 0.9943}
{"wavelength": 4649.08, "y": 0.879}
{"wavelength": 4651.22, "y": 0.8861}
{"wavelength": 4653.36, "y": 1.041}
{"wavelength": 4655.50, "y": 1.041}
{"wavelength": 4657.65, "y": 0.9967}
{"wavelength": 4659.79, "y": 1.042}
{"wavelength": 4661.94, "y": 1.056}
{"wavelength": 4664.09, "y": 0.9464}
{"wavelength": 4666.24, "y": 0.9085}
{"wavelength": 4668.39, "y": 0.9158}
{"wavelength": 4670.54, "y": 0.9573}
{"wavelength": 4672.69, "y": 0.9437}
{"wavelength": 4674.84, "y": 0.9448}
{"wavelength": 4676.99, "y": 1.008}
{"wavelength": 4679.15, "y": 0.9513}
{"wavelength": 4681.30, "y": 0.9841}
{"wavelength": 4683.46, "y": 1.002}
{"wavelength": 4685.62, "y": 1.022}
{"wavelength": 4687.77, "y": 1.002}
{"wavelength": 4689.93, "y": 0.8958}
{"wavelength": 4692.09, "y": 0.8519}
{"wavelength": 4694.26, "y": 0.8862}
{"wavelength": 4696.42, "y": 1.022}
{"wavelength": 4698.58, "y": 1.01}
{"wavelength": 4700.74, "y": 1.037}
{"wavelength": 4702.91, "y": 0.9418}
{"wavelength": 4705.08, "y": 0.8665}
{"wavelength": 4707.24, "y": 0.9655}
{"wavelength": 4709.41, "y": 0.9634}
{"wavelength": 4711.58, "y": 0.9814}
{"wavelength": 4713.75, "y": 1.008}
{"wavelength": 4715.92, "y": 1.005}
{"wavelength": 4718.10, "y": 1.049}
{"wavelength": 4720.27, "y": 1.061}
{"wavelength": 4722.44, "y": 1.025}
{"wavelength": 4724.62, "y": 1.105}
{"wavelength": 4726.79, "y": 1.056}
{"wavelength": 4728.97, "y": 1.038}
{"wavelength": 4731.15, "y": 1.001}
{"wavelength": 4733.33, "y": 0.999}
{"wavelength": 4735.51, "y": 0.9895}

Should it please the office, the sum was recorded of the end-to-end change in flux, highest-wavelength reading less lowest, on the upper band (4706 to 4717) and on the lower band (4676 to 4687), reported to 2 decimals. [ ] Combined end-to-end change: 0.05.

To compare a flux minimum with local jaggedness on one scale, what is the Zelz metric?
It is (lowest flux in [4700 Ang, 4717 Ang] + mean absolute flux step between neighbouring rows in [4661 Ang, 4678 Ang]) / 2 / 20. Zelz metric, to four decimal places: 0.0226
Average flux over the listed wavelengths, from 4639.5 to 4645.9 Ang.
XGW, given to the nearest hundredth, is 0.98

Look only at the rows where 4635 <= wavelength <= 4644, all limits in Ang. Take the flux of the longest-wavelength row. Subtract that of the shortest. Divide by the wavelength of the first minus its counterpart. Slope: -0.012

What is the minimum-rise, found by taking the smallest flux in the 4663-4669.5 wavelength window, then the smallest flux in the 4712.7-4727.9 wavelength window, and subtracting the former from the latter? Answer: 0.10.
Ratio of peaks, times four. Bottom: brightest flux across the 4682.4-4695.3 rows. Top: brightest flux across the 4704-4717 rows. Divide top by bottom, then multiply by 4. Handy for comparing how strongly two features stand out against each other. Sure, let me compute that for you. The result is 3.95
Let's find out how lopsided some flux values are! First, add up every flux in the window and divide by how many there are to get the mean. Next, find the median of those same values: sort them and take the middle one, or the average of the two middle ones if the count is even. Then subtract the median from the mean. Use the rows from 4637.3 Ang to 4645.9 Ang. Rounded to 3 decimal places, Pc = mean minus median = 0.032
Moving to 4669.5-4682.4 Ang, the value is 0.011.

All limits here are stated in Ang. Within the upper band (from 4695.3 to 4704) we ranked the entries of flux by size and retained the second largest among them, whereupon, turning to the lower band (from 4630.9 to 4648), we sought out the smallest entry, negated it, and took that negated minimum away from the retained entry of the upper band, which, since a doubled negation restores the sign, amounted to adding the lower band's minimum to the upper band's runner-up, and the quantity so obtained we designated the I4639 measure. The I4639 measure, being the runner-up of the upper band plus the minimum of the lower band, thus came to 1.93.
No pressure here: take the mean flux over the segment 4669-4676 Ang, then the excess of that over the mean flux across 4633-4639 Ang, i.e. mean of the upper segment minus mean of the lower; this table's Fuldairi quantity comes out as -0.03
